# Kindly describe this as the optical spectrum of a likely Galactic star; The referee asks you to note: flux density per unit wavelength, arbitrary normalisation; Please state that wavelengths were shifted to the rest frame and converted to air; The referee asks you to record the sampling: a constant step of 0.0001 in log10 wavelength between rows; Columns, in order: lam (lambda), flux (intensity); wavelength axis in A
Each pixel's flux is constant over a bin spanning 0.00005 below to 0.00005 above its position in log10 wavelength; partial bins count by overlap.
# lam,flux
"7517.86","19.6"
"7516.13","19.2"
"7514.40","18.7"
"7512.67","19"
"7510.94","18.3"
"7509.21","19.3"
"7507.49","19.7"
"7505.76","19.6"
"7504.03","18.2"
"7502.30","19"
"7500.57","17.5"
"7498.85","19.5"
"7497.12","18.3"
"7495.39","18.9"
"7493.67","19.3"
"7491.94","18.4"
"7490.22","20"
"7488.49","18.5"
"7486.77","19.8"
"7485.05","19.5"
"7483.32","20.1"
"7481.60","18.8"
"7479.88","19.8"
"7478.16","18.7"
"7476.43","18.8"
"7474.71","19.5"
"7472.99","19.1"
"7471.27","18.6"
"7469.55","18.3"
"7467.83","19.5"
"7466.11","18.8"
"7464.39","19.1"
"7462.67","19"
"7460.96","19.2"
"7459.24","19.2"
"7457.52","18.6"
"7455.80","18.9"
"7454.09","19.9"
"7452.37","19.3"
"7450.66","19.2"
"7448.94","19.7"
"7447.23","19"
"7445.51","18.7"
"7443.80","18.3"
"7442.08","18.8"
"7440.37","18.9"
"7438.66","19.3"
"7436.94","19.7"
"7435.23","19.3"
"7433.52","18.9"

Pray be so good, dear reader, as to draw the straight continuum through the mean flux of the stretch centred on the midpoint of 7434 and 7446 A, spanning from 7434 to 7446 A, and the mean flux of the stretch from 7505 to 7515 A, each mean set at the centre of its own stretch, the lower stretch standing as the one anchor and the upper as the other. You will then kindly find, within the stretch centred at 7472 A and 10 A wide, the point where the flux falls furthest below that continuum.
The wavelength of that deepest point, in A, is 7469.55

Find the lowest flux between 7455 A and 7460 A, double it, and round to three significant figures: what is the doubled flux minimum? 37.2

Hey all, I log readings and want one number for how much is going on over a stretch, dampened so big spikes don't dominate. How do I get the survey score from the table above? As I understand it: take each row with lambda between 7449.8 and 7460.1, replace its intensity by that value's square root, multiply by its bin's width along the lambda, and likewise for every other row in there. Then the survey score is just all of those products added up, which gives 45.11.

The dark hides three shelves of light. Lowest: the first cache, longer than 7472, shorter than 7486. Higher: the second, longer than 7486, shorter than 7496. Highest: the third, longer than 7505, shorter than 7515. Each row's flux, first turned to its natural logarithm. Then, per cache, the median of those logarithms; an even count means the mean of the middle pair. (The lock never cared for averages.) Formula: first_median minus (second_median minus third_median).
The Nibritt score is 2.96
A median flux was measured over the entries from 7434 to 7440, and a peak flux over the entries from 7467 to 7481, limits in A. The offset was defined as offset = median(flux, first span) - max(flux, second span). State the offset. -0.5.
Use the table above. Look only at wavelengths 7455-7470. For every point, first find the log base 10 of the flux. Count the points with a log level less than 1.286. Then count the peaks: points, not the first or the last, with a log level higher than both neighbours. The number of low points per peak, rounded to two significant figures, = 4.0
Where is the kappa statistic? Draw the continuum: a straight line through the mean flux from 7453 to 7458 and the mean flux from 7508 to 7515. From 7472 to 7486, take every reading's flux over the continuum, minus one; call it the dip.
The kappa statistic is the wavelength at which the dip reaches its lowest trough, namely 7478.16 A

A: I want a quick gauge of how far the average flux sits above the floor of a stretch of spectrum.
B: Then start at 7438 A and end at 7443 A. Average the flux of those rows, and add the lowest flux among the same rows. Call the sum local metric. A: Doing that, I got 37.8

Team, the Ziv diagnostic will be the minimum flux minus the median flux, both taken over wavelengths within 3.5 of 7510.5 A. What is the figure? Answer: -0.85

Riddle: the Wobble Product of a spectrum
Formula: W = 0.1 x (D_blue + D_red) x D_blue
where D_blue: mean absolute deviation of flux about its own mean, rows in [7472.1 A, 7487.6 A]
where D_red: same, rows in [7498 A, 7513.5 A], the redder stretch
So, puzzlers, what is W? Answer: 0.0457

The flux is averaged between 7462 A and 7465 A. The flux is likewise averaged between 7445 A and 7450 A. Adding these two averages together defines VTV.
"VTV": 38.2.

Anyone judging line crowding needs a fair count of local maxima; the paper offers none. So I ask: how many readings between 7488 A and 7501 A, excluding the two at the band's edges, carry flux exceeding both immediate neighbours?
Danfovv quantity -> 3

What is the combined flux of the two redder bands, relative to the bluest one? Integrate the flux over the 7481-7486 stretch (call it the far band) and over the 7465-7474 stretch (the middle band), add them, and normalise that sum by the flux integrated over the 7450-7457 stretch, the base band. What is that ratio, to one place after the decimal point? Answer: 2.0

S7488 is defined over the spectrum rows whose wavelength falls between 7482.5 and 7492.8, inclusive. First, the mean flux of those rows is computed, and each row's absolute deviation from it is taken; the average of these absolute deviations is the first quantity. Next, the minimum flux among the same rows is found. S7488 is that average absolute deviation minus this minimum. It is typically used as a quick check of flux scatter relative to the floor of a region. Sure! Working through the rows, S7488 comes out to -17.8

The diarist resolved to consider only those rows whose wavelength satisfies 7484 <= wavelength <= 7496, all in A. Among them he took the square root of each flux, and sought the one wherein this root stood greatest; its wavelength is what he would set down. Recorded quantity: 7490.22 A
